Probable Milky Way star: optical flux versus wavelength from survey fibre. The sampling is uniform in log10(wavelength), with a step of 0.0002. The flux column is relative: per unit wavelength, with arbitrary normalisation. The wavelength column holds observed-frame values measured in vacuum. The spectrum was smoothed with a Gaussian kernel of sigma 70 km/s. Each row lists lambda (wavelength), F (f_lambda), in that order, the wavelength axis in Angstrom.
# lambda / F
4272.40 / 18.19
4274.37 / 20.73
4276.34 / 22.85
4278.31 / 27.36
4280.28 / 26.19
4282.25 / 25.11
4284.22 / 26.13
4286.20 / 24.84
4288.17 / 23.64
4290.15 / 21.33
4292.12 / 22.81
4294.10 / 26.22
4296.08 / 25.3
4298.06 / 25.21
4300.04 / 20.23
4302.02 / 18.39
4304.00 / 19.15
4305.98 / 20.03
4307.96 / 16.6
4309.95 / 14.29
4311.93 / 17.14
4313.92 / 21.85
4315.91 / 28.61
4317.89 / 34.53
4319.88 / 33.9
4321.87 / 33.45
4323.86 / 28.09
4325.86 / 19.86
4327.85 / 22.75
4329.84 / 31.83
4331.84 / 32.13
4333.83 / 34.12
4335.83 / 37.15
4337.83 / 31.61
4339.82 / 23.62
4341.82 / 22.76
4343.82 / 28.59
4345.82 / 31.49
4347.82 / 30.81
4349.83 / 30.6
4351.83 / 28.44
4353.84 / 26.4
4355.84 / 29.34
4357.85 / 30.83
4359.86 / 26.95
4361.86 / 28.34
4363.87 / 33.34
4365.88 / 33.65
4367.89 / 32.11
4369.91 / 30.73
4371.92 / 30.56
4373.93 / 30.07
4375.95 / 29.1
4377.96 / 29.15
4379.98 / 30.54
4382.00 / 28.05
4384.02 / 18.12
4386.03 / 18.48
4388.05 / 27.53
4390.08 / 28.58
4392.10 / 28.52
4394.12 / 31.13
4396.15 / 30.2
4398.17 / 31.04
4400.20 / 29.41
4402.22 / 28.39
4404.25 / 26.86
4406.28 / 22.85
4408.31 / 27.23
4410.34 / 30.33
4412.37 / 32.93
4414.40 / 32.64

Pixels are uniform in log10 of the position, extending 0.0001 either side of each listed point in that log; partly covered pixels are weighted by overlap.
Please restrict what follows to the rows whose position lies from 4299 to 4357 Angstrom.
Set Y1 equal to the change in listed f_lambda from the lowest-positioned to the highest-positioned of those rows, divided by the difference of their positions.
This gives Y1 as 0.16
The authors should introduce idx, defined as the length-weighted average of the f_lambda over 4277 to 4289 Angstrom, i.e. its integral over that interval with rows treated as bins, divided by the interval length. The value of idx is 26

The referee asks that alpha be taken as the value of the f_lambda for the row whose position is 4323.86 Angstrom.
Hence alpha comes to 28.09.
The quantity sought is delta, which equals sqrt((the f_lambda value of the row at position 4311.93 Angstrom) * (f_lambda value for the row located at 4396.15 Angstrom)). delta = 22.8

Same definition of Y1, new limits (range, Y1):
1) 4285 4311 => -0.44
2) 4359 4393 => 0.05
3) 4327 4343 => 0.00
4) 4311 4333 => 0.75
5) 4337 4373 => -0.03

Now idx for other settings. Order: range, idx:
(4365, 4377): 31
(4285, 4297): 24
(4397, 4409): 28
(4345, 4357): 29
